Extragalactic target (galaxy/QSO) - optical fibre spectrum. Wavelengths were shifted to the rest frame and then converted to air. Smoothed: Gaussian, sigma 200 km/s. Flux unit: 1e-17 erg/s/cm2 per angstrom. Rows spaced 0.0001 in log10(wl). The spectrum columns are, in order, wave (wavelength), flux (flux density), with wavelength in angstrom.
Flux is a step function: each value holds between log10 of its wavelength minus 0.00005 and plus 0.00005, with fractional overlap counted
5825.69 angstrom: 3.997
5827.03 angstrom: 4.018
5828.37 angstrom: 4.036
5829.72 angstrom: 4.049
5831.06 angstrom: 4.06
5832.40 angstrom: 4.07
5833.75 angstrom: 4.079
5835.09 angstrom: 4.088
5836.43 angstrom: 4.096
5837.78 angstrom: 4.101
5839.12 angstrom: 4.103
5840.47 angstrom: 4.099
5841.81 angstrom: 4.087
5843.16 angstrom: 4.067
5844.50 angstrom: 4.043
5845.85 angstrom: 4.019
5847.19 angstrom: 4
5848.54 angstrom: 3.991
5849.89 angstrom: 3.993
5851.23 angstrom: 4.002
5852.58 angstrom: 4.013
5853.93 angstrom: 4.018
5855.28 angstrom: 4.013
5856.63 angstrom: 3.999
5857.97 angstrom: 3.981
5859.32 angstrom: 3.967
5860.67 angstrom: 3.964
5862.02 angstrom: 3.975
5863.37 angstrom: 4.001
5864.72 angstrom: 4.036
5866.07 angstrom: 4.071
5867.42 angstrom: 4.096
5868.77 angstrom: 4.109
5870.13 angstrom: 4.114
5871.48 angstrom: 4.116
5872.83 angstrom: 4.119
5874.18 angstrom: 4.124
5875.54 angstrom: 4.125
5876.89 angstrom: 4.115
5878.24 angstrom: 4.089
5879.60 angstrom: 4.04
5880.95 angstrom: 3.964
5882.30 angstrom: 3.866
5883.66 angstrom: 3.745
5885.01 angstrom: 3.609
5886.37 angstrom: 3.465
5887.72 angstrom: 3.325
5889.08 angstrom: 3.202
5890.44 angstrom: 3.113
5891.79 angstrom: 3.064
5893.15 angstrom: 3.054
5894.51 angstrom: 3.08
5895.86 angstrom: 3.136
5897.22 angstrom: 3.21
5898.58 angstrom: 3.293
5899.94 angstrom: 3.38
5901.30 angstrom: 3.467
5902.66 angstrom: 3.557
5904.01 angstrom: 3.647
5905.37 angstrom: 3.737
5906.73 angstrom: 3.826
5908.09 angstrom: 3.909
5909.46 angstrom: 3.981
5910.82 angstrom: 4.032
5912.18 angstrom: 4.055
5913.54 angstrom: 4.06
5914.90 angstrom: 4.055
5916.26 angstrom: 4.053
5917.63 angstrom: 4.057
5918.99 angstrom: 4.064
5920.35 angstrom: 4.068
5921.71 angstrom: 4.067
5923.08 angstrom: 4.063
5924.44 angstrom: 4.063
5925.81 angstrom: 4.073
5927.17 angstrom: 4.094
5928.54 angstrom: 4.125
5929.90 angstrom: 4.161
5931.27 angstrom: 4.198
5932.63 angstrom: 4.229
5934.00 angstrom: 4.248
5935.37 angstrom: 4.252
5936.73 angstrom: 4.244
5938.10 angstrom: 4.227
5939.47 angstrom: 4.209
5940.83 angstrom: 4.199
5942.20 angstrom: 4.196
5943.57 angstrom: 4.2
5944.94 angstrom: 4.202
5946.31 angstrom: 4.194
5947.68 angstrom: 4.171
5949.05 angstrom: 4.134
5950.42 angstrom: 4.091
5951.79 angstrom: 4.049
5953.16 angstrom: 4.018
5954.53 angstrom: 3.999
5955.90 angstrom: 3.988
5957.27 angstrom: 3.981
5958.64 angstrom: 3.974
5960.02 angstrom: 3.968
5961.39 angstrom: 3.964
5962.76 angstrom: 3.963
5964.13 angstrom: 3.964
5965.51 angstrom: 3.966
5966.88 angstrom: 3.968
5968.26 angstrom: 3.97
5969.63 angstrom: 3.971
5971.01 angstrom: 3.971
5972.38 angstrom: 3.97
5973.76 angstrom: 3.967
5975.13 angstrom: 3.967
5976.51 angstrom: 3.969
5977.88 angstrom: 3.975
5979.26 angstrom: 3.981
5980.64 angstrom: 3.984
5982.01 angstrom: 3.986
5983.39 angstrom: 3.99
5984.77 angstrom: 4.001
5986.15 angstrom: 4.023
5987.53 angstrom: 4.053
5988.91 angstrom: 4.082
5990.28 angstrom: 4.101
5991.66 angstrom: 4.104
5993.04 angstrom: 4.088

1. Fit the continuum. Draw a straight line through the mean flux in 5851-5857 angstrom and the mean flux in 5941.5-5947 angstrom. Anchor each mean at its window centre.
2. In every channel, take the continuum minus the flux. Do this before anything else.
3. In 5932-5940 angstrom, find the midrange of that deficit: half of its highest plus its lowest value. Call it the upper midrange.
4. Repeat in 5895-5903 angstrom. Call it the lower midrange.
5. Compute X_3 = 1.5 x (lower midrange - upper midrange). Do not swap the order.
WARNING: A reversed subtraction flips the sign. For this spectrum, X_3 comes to 1.2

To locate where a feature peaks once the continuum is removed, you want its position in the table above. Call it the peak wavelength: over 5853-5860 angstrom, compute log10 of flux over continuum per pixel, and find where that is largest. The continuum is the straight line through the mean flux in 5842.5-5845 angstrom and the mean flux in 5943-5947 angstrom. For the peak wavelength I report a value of 5853.93 angstrom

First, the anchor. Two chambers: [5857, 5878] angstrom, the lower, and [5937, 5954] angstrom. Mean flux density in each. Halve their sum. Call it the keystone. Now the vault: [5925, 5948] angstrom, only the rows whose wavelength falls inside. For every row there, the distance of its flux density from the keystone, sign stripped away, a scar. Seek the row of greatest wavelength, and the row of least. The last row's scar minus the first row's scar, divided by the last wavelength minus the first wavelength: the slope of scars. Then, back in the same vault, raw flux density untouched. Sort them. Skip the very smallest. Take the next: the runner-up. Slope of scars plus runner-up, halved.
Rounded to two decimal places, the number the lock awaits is 2.05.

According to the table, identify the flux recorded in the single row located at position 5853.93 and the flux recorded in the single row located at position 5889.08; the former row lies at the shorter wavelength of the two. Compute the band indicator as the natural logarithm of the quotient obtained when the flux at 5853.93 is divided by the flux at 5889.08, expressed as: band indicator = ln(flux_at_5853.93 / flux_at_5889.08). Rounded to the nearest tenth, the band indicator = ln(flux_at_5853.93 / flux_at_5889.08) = 0.2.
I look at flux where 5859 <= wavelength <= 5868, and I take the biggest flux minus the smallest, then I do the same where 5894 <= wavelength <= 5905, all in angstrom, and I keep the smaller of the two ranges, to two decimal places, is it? 0.13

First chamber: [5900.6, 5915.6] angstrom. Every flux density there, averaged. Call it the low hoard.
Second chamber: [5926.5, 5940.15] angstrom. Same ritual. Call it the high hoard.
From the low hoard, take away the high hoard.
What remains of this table -0.35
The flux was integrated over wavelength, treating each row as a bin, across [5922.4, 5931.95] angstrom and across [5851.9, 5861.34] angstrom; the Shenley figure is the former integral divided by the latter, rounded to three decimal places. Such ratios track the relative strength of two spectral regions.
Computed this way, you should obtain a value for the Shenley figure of 1.042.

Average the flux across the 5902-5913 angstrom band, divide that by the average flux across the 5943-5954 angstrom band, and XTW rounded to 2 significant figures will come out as 0.93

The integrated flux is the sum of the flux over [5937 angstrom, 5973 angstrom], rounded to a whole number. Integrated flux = 106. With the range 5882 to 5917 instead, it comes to 93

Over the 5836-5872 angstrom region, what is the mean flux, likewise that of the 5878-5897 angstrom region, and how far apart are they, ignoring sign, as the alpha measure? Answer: 0.6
